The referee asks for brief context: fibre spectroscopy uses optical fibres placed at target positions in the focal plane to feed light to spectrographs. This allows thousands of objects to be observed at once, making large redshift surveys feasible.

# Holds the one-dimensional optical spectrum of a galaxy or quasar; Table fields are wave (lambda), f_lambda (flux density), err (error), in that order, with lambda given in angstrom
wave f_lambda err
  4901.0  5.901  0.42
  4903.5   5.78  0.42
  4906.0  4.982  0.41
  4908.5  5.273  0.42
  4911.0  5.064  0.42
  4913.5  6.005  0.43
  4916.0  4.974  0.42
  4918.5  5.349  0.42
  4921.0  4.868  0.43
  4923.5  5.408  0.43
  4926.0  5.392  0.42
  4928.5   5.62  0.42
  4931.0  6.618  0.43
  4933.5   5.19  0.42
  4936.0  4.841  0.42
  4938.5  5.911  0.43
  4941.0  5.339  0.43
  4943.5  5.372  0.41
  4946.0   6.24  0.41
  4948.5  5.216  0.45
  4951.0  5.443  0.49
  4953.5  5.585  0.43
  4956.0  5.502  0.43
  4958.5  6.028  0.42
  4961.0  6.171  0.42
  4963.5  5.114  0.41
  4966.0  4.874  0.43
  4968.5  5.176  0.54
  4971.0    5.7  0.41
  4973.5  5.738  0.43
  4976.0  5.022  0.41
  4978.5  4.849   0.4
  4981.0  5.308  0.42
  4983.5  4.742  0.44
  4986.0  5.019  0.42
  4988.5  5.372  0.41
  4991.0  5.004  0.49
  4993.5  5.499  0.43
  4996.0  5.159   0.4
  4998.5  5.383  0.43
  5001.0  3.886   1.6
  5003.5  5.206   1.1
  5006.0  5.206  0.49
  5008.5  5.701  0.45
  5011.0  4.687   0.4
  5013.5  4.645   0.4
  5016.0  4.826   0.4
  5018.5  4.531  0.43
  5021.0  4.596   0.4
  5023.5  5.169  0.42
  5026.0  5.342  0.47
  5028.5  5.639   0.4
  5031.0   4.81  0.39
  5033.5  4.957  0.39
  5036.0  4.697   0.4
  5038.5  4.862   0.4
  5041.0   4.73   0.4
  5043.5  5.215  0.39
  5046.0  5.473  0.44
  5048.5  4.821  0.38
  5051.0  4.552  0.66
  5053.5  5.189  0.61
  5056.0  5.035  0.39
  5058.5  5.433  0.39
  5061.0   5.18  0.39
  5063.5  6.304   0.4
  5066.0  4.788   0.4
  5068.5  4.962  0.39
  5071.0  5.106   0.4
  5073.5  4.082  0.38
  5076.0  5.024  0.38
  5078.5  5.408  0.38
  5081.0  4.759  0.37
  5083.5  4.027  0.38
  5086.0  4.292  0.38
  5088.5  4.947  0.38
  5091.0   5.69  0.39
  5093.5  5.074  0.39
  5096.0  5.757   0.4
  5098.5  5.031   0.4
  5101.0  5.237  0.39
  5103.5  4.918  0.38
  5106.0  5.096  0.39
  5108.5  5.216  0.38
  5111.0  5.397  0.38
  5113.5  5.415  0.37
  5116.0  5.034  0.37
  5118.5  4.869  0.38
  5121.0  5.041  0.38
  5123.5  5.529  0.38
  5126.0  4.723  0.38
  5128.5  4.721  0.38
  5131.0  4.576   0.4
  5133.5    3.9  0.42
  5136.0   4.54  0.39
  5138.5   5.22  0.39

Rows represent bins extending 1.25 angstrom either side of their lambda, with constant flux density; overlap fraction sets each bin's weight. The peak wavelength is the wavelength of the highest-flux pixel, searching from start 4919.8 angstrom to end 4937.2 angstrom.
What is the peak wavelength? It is 4931.0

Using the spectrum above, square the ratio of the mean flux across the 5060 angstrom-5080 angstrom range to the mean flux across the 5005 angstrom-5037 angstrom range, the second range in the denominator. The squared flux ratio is 1.05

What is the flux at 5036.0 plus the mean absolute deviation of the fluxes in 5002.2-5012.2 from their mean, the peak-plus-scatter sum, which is 4.95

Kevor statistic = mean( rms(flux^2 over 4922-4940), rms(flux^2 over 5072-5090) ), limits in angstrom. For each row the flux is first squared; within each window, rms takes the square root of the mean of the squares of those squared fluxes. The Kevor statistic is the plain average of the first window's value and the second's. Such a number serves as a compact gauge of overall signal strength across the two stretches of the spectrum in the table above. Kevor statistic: 27.1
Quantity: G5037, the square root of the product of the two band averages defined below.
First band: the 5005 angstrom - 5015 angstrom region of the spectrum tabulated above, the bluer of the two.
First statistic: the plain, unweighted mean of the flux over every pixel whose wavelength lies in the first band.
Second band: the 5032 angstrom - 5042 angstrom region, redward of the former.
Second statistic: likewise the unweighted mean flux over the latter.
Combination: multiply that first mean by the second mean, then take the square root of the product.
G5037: 4.93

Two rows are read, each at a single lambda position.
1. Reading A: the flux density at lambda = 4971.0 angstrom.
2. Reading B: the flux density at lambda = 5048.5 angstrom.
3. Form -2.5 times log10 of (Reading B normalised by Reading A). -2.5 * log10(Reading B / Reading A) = 0.182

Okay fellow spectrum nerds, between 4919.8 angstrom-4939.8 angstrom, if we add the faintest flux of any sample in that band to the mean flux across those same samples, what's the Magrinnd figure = 10.3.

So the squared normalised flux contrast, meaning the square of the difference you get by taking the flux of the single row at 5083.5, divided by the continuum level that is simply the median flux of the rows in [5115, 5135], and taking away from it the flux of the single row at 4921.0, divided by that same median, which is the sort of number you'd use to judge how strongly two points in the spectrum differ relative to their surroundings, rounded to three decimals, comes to 0.031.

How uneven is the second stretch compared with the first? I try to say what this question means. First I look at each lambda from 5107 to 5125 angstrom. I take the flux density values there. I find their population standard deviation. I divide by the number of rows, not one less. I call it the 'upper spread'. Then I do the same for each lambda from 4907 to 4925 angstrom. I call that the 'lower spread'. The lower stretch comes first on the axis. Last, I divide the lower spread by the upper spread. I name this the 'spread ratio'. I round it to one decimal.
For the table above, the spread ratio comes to 1.6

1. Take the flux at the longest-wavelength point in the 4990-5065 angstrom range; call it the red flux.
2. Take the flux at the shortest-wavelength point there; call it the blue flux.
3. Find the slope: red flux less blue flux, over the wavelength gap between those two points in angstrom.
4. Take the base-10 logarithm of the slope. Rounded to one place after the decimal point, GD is -1.7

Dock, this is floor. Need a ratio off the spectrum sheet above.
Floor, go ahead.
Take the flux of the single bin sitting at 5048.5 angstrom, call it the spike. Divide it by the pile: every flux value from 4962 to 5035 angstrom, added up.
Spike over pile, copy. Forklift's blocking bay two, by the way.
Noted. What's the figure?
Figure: 0.033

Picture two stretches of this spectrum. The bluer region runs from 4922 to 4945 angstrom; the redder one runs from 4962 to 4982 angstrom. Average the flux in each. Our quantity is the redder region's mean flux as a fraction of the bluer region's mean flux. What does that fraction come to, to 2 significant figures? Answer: 0.95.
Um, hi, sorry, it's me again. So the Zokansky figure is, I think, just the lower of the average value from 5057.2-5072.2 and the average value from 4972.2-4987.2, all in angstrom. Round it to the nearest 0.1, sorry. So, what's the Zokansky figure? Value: 5.1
